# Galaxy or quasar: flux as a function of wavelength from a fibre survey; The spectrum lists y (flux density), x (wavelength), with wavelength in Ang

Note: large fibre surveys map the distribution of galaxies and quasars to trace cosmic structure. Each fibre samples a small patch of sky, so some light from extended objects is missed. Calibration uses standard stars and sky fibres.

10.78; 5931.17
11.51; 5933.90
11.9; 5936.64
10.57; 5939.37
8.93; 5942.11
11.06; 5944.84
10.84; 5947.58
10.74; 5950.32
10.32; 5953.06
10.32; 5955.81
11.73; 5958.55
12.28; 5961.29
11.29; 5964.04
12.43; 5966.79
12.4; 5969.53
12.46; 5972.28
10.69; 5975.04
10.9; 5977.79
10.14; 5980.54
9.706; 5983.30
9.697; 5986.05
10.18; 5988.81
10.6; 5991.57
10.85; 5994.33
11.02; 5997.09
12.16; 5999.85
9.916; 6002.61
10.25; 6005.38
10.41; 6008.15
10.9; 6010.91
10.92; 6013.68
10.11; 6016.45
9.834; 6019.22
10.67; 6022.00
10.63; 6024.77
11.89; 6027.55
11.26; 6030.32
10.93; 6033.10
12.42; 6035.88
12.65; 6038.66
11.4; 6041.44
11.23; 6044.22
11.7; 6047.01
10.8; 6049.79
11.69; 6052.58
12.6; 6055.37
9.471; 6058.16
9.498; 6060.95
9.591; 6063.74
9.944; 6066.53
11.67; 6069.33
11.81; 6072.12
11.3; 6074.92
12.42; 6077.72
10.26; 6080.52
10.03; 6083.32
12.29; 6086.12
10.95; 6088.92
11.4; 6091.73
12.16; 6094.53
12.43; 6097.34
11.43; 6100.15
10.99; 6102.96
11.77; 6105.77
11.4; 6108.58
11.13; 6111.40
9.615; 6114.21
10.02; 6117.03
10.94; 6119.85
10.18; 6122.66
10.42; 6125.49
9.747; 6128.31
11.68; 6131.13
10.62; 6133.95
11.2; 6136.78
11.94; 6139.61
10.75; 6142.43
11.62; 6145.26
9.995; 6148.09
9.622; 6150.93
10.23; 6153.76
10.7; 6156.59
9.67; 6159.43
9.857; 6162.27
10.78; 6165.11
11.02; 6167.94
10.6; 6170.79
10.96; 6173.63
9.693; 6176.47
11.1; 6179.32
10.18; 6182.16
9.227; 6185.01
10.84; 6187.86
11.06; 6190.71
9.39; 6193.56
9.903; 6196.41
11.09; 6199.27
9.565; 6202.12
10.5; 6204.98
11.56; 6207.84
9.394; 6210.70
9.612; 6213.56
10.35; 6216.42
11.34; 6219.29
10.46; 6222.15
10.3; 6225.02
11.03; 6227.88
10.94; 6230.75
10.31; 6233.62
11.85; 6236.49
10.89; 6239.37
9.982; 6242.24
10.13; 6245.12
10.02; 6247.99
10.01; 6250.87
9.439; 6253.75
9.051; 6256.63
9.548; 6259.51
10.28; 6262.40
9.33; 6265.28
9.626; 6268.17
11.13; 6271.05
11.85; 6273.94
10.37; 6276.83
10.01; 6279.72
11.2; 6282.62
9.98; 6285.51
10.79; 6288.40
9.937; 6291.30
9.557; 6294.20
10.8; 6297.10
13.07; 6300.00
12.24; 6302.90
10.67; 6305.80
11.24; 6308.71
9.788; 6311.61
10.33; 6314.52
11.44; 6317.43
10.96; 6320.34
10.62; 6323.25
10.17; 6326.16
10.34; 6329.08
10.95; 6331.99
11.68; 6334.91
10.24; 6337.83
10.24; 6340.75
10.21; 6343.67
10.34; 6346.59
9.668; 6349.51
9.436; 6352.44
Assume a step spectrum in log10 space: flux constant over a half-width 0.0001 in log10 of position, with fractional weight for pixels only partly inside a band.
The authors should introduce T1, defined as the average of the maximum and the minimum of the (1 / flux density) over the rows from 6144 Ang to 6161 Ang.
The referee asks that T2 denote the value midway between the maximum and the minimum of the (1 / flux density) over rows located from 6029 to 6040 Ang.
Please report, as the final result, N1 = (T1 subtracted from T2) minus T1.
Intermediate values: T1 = 0.0950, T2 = 0.0853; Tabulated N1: -0.105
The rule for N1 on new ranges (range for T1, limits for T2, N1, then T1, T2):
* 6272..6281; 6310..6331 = -0.089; 0.0921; 0.0948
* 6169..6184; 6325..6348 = -0.101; 0.0966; 0.0920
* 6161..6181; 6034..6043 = -0.110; 0.0966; 0.0834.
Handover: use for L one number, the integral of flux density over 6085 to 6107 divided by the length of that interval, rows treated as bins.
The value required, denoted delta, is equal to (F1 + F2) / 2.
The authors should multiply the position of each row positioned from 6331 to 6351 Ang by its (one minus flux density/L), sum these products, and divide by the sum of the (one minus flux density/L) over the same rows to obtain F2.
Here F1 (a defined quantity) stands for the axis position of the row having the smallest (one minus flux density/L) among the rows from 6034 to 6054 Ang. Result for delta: 6190.9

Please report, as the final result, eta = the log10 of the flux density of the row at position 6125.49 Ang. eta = 1.02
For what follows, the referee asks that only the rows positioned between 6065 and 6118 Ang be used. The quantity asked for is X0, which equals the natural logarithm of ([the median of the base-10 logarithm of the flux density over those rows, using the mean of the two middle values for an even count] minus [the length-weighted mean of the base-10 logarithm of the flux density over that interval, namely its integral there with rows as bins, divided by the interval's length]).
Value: -4.8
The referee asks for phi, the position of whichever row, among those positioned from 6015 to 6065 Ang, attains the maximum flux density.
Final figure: 6038.66 Ang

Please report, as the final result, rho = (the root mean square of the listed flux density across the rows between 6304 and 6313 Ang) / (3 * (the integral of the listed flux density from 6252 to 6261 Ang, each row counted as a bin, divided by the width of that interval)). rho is 0.38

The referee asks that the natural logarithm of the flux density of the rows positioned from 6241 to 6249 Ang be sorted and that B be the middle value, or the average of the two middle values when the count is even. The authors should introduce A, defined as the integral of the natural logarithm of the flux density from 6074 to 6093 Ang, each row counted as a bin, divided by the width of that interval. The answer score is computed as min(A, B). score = 2.30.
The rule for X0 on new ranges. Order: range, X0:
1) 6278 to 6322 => -6.7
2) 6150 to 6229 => -5.9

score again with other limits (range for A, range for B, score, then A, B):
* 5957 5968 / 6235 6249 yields 2.32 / 2.48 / 2.32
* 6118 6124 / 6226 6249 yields 2.36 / 2.36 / 2.36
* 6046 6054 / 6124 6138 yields 2.36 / 2.43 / 2.36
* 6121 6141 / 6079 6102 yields 2.38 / 2.38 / 2.43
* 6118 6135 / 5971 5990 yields 2.32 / 2.36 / 2.32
